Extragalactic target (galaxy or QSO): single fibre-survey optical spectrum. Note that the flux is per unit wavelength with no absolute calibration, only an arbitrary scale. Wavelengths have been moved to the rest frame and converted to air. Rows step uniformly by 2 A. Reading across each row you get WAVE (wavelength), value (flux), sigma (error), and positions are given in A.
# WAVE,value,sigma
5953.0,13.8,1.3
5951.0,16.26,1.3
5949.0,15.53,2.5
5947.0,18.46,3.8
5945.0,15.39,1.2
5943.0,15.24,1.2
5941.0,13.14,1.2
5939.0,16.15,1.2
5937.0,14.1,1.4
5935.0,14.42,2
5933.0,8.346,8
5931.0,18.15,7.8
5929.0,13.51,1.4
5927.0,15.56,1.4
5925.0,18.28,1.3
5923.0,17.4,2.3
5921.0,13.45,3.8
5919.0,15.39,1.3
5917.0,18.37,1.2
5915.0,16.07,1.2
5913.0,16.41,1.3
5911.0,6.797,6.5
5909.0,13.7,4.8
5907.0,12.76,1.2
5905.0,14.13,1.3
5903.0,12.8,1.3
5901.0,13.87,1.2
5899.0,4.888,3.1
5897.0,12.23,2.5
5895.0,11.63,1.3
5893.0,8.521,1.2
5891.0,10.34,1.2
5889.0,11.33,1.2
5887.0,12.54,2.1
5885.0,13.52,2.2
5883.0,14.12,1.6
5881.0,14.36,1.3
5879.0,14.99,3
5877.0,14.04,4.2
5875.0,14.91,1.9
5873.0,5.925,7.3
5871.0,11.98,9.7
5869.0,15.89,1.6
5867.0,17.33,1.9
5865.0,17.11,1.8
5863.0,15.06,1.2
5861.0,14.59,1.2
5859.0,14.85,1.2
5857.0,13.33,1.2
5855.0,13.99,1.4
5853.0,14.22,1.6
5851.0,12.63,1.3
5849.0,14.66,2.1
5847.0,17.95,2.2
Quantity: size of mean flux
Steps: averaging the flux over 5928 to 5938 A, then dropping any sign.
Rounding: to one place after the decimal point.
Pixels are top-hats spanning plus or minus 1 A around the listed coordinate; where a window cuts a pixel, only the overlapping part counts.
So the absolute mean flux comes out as 13.7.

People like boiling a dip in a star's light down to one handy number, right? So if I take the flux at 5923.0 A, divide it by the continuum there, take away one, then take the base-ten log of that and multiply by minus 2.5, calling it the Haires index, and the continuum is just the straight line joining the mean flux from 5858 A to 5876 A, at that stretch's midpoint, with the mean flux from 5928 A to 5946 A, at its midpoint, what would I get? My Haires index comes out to 1.6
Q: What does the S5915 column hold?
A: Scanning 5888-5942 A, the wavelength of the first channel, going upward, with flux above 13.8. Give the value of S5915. 5901.0 A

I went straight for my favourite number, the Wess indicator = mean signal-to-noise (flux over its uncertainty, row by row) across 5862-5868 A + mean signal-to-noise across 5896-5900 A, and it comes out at 14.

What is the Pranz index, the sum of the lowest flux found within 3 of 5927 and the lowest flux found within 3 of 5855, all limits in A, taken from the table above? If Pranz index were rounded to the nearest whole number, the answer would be 27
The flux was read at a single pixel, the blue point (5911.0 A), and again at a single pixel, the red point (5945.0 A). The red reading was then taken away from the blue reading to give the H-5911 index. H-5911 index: -9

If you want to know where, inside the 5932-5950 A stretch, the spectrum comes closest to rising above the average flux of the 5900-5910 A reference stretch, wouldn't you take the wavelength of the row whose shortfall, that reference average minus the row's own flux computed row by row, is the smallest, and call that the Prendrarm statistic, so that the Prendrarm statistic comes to 5947.0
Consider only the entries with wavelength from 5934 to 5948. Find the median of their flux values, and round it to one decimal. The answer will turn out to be 15.2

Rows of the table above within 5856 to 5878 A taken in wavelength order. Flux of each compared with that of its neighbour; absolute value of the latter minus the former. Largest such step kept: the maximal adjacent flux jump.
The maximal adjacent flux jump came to 9.0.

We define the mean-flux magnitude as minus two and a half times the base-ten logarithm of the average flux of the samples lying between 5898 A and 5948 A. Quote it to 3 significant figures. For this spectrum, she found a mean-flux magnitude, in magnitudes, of -2.89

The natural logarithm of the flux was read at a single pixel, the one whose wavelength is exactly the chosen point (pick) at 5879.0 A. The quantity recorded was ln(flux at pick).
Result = 2.71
